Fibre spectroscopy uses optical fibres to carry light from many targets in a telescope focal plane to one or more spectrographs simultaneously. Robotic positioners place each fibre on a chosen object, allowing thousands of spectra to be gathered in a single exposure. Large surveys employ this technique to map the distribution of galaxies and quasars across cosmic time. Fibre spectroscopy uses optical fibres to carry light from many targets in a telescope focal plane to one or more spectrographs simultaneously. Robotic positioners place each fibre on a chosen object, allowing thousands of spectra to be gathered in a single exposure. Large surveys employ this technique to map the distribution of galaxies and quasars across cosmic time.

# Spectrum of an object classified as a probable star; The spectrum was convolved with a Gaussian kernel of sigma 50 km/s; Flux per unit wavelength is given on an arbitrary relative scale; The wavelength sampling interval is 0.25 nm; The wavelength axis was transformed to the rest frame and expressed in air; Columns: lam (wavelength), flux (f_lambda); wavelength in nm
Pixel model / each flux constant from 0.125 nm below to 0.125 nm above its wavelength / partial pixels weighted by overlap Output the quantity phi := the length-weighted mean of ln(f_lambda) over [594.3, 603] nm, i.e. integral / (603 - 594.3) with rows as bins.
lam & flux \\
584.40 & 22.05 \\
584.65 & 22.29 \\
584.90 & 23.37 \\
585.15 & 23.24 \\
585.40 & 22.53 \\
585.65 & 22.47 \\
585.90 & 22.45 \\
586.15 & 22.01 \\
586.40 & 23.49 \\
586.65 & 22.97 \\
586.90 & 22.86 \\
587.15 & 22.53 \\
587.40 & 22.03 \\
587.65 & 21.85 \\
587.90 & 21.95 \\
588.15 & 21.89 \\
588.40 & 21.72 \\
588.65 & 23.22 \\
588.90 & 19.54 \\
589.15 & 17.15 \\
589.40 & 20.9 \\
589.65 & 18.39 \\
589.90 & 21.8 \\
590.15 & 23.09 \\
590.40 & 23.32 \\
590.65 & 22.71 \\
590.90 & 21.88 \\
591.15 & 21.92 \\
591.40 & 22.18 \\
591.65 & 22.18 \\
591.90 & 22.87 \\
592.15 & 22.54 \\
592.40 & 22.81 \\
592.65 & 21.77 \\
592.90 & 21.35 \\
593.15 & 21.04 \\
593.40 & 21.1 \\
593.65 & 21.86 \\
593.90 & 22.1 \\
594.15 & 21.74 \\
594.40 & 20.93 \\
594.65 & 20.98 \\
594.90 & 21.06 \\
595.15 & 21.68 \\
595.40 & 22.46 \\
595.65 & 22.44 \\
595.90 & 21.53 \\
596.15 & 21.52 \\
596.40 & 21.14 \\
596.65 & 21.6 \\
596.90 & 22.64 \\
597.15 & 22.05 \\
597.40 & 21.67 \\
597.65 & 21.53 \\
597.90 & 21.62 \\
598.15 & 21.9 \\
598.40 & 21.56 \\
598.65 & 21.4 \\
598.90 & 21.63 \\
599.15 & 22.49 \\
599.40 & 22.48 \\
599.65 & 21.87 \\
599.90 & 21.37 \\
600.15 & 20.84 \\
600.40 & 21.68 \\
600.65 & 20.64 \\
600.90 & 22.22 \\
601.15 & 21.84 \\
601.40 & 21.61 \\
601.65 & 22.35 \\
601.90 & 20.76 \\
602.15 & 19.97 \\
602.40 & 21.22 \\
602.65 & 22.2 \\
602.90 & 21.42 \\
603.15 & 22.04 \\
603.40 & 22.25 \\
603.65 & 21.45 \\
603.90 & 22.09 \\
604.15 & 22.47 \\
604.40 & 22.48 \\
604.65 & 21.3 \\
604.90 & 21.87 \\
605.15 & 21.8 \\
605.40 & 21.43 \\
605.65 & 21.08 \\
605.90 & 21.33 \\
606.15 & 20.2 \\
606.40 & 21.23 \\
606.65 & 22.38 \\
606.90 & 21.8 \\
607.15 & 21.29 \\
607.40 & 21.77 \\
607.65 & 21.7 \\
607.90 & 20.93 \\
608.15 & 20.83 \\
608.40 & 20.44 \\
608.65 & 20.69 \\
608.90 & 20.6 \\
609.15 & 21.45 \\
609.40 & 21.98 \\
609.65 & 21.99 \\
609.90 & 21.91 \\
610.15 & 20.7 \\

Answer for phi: 3.07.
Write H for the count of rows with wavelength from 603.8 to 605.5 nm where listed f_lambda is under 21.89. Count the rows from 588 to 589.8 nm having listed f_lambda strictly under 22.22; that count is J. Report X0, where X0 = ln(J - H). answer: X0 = 0.7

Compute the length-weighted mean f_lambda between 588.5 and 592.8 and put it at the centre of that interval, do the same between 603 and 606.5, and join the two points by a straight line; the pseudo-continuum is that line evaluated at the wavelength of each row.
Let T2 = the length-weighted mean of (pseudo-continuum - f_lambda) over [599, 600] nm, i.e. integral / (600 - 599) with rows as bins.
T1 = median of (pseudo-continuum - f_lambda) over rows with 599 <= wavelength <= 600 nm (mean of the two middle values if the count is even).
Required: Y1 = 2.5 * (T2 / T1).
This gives 1.95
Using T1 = -0.5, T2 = -0.4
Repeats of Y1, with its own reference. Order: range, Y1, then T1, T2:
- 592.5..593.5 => 1.74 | 0.4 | 0.3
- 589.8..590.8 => 2.16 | -1.2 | -1.1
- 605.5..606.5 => 3.47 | 0.5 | 0.7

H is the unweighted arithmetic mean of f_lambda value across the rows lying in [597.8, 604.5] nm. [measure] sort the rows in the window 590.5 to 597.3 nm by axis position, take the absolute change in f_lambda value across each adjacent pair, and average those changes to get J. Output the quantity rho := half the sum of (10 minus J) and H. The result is 15.6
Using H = 21.7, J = 0.44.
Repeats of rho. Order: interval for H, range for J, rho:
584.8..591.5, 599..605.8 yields 15.7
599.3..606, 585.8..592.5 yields 15.3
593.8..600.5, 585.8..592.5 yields 15.4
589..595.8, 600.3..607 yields 15.5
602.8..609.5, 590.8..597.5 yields 15.5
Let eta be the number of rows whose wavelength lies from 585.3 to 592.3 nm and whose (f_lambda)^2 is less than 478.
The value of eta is 7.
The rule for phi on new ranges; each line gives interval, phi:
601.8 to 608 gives 3.07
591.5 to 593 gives 3.10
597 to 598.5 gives 3.08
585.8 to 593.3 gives 3.08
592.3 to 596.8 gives 3.07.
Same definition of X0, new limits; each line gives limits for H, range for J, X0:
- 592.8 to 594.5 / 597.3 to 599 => 0.0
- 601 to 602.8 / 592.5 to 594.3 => 0.7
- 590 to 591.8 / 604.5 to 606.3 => 1.8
